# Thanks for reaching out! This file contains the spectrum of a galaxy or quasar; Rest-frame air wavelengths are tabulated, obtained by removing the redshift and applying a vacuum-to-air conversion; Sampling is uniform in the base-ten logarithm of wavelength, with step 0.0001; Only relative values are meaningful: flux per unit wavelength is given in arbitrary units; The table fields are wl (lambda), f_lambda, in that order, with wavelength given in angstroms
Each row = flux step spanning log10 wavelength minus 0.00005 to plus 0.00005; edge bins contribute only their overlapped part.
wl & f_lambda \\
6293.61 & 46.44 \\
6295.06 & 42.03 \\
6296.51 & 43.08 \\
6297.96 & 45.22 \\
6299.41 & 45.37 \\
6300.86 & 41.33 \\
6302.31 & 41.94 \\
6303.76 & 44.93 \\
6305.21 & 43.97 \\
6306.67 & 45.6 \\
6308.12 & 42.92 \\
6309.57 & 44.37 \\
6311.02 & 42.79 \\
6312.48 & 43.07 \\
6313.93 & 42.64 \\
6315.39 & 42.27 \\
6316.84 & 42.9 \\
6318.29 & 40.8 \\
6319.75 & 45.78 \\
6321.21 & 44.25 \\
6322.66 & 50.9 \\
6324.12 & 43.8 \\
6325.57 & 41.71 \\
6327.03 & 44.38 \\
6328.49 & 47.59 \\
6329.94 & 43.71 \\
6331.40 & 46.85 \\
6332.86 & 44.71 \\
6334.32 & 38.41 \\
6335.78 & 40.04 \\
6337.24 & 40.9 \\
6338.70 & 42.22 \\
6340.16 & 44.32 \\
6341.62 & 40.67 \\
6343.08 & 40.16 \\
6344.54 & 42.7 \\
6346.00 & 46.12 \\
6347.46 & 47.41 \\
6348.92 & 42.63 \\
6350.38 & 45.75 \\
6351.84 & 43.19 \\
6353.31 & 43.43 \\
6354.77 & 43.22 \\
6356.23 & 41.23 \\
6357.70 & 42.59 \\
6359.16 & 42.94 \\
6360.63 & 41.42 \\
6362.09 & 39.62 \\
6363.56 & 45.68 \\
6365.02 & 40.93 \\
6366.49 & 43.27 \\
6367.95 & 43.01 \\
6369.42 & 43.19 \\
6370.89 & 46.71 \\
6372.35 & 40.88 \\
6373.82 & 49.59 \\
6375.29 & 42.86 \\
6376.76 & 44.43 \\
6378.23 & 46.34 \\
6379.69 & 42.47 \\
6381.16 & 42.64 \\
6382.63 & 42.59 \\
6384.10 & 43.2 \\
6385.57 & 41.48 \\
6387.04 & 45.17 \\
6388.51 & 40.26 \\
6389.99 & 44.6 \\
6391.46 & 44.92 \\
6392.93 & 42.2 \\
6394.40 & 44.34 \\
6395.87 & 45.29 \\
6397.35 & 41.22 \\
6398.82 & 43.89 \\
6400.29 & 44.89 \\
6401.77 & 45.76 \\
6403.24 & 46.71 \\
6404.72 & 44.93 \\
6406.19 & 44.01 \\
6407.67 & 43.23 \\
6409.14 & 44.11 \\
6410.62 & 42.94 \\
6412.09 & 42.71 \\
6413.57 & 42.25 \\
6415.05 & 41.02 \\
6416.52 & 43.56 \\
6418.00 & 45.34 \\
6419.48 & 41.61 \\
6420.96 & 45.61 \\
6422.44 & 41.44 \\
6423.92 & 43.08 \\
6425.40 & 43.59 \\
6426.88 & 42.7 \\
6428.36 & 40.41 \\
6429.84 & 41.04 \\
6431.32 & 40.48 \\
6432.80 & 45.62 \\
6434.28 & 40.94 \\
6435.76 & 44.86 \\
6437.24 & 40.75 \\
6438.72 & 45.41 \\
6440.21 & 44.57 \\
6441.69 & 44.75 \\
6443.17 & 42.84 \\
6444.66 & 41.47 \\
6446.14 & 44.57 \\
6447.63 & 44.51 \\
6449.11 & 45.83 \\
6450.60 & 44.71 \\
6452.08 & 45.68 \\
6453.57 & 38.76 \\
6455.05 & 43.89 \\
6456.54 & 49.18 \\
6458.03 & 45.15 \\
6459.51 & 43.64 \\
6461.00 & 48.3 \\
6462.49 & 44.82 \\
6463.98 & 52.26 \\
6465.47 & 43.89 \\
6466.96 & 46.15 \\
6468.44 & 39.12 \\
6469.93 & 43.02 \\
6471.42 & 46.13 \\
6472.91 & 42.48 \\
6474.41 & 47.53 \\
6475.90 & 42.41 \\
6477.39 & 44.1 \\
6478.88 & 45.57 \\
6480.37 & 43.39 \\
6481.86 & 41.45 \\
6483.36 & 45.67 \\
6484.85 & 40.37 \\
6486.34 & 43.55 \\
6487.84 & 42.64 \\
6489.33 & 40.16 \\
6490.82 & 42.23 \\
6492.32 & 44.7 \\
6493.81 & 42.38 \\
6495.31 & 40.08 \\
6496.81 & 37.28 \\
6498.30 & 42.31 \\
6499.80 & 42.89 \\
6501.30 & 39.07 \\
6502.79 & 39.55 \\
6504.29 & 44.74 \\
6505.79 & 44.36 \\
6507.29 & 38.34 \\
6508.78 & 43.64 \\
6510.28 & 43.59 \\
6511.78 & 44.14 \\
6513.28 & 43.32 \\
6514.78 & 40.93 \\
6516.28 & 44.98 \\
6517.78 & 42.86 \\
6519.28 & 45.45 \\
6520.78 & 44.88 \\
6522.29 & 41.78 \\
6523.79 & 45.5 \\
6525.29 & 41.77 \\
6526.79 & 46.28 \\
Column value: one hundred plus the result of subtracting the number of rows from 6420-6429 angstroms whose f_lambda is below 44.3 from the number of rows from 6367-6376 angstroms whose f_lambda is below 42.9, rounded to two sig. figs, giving 97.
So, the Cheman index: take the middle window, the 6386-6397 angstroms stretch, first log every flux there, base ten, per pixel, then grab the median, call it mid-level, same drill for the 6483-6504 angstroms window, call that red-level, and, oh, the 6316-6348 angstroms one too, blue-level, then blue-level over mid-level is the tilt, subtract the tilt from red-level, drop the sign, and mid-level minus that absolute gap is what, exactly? 1.02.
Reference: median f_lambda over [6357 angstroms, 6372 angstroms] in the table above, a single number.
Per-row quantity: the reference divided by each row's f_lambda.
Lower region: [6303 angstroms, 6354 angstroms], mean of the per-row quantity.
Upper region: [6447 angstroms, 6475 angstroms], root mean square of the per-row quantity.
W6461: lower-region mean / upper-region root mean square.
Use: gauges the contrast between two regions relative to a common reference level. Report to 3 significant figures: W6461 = 1.03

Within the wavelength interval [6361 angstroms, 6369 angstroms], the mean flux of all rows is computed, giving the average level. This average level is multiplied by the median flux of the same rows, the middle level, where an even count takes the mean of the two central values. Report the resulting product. 1828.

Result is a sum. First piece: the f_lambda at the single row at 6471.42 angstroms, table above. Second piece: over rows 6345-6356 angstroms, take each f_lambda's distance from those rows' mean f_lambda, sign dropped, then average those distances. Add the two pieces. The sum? 47.8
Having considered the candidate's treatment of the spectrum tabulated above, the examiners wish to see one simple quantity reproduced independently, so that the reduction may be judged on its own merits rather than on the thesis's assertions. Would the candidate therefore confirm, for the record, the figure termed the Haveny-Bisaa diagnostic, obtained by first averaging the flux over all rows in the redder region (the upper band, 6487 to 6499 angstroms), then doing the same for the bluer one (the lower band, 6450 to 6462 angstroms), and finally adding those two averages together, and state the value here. 86.4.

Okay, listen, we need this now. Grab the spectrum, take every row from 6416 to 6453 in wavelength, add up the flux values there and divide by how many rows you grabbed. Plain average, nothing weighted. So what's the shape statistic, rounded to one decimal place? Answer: 43.4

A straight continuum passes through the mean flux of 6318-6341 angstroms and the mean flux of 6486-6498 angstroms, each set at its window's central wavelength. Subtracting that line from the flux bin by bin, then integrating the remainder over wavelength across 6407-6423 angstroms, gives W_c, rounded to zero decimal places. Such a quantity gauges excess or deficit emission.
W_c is 7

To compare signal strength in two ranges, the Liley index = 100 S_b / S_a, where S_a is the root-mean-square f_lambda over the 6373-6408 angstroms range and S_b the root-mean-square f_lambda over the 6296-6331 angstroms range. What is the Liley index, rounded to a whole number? 100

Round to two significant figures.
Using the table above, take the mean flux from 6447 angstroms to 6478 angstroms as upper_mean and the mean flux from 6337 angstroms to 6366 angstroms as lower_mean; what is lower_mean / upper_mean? 0.96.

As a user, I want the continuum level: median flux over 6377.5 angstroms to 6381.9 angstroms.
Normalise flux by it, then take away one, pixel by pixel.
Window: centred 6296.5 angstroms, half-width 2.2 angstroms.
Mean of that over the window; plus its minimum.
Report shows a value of 0.005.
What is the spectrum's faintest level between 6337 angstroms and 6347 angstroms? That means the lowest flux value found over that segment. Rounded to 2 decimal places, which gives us 40.16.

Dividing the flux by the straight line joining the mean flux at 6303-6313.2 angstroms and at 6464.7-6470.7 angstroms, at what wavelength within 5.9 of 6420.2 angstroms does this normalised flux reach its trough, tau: 6415.05 angstroms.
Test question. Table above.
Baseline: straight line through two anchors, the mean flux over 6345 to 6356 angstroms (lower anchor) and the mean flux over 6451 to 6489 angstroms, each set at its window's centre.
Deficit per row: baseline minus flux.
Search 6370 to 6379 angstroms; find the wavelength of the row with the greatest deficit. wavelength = 6372.35 angstroms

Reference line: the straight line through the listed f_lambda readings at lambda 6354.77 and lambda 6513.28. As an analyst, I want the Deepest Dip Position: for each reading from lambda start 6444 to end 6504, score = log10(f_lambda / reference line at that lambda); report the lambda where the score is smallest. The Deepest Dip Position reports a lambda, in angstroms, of 6496.81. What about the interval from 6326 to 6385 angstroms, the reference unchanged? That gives 6334.32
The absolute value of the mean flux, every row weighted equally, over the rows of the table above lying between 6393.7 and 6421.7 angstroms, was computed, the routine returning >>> 43.9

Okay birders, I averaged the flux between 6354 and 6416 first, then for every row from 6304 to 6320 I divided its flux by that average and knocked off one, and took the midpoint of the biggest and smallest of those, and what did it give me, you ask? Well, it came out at 0.00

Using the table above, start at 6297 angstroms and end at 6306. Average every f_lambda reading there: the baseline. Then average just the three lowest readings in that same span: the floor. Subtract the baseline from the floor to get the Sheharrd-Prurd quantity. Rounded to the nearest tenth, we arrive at -1.4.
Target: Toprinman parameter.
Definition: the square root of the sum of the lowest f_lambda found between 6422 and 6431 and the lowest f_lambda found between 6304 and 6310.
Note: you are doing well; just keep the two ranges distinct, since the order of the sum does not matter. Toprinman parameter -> 9.13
